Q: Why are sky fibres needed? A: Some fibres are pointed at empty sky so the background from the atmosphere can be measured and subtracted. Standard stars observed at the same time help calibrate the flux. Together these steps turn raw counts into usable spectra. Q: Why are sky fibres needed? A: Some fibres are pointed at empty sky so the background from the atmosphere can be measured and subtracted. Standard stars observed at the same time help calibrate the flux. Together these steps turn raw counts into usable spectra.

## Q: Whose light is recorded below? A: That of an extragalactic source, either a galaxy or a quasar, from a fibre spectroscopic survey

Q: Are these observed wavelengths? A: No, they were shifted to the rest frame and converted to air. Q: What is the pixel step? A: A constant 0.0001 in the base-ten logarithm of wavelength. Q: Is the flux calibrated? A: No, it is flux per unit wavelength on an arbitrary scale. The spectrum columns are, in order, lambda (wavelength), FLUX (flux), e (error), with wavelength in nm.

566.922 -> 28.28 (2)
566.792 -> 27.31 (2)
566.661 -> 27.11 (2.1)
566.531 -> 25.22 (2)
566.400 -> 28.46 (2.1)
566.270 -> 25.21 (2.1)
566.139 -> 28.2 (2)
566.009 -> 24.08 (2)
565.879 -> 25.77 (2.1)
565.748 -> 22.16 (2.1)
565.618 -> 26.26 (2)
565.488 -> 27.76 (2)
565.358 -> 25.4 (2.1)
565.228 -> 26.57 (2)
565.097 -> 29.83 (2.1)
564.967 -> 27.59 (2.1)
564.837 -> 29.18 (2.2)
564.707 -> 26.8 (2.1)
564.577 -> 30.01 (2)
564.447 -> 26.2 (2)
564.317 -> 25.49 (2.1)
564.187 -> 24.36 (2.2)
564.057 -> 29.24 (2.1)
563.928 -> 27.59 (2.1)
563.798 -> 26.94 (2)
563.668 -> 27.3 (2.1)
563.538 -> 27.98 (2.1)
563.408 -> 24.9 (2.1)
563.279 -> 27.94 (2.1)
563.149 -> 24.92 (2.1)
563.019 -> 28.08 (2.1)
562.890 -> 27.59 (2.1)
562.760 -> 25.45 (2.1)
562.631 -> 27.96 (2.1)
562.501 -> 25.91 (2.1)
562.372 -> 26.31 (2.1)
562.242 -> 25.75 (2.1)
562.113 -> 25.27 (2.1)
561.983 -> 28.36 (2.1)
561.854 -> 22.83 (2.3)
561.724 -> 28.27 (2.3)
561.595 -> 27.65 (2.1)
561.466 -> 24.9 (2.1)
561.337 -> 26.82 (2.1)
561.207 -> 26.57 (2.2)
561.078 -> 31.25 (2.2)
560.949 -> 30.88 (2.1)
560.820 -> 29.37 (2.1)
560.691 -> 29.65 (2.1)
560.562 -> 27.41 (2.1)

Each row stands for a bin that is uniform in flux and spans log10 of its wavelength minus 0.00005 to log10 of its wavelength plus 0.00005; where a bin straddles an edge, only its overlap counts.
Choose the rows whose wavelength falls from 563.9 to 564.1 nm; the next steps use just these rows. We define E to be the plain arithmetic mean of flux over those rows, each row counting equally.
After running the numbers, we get 28.4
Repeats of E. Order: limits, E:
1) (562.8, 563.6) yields 26.9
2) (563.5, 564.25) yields 27.2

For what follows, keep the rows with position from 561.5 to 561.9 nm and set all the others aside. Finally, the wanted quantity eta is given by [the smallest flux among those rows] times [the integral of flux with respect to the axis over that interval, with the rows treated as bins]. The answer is 240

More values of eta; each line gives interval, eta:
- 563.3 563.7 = 267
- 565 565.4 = 278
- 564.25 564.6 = 240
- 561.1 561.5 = 266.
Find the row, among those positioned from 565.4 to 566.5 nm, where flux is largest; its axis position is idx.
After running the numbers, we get 566.400 nm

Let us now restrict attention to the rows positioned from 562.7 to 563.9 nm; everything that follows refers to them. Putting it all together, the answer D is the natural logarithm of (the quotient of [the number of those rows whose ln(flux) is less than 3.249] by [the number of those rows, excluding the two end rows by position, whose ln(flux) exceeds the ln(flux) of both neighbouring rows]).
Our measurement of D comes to 0.0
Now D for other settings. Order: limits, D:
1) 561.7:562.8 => 0.3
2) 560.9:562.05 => -0.4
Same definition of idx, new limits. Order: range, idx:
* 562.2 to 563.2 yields 563.019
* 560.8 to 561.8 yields 561.078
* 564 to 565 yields 564.577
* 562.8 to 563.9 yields 563.019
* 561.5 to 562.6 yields 561.983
